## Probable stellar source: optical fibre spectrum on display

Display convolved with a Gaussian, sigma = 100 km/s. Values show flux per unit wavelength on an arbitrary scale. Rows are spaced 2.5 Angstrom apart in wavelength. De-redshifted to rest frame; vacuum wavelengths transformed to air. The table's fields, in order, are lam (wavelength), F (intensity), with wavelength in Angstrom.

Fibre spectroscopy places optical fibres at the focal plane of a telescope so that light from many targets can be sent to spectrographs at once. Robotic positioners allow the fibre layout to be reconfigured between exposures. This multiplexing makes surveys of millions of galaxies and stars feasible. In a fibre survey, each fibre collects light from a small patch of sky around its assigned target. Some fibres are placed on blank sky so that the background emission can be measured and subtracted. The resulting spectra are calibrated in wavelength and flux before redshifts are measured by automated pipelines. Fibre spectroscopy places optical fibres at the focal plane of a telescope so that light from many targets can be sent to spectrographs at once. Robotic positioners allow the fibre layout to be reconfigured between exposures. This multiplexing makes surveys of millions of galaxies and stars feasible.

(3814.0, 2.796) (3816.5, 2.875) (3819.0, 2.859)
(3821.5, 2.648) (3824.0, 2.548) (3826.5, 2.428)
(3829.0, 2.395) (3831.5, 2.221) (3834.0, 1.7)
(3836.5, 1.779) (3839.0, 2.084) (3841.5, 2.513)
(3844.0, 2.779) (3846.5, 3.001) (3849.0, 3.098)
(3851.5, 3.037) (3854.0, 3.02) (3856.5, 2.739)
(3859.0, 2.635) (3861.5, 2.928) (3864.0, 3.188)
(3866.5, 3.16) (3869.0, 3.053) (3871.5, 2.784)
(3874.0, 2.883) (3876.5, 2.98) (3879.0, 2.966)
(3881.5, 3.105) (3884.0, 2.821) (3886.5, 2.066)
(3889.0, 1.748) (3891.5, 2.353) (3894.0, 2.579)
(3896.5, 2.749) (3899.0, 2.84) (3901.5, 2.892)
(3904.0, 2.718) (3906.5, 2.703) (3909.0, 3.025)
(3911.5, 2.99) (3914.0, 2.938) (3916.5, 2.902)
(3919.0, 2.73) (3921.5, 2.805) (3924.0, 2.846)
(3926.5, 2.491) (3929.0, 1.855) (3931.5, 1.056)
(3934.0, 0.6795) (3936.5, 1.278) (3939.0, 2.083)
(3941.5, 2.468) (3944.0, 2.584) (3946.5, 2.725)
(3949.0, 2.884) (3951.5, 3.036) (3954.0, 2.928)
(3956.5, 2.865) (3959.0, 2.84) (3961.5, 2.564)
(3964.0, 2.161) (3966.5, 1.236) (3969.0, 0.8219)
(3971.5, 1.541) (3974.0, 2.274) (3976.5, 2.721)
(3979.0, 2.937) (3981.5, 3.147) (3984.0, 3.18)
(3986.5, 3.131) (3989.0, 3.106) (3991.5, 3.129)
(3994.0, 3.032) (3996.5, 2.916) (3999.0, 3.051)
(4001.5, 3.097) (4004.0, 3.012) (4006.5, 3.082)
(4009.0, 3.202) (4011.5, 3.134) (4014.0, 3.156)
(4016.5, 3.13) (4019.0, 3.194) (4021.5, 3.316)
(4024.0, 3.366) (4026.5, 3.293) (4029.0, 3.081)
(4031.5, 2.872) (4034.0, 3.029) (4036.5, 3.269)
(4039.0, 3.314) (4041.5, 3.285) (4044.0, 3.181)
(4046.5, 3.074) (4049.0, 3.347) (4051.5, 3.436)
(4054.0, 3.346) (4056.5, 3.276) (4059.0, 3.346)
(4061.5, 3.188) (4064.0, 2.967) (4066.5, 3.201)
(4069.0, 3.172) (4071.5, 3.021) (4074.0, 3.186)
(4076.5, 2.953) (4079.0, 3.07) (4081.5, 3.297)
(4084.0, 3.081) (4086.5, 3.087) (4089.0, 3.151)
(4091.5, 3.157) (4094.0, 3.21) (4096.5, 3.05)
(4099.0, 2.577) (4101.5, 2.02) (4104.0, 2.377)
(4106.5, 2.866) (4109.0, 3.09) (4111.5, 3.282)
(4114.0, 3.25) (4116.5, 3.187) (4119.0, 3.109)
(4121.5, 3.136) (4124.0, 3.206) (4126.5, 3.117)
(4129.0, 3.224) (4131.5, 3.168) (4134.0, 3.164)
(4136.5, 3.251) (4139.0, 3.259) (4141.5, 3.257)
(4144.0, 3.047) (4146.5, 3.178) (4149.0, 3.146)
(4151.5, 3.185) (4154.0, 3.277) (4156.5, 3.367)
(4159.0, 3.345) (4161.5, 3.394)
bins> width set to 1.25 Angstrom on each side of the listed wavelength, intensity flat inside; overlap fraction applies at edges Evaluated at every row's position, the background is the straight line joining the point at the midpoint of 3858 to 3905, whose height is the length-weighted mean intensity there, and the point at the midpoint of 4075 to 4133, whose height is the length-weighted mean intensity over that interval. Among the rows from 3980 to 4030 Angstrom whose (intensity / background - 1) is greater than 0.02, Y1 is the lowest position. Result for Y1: 3981.5 Angstrom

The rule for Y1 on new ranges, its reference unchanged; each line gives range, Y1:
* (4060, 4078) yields 4061.5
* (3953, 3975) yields 3954.0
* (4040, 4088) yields 4041.5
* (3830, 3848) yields 3844.0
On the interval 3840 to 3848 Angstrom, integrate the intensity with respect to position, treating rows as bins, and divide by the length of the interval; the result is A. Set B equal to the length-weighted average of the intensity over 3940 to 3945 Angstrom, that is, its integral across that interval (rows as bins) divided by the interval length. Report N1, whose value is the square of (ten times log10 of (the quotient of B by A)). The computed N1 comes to 0.17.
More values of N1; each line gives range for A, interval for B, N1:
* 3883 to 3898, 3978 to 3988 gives 1.30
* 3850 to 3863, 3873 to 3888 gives 0.02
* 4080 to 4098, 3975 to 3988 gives 0.03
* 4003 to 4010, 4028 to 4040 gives 0.00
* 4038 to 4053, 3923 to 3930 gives 1.81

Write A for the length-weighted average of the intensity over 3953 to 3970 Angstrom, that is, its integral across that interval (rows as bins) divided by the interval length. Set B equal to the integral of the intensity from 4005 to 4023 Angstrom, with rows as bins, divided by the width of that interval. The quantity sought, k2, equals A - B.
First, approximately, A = 2.21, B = 3.2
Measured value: -1.0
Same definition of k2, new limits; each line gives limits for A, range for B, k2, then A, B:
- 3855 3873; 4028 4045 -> -0.2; 2.93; 3.1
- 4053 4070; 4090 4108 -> 0.5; 3.21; 2.8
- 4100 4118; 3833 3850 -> 0.4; 2.87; 2.4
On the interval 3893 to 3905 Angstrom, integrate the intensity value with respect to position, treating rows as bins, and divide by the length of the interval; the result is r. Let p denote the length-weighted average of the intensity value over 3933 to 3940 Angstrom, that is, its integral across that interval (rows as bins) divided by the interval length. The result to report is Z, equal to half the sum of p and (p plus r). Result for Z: 2.7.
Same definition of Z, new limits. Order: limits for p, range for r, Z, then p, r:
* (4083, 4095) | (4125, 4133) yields 4.7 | 3.14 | 3.17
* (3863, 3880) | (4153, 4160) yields 4.7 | 3.00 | 3.33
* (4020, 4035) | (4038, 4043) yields 4.8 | 3.16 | 3.29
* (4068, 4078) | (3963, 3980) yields 4.0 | 3.08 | 1.94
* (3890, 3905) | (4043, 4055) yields 4.3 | 2.67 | 3.28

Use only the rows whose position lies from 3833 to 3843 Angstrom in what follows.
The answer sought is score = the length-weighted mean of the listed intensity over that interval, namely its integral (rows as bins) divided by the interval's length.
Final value 2.05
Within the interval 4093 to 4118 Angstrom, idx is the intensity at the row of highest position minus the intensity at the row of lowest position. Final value -0.02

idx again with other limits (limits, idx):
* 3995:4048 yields 0.16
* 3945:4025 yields 0.64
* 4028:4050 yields 0.27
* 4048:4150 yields -0.20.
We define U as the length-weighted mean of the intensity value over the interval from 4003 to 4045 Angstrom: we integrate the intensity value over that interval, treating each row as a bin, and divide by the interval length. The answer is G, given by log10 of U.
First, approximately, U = 3.17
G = 0.501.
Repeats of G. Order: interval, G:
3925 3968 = 0.345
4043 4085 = 0.503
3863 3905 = 0.440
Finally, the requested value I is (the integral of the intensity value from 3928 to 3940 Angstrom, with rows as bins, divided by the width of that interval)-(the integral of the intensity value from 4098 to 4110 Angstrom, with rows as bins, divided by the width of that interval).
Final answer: -1.2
